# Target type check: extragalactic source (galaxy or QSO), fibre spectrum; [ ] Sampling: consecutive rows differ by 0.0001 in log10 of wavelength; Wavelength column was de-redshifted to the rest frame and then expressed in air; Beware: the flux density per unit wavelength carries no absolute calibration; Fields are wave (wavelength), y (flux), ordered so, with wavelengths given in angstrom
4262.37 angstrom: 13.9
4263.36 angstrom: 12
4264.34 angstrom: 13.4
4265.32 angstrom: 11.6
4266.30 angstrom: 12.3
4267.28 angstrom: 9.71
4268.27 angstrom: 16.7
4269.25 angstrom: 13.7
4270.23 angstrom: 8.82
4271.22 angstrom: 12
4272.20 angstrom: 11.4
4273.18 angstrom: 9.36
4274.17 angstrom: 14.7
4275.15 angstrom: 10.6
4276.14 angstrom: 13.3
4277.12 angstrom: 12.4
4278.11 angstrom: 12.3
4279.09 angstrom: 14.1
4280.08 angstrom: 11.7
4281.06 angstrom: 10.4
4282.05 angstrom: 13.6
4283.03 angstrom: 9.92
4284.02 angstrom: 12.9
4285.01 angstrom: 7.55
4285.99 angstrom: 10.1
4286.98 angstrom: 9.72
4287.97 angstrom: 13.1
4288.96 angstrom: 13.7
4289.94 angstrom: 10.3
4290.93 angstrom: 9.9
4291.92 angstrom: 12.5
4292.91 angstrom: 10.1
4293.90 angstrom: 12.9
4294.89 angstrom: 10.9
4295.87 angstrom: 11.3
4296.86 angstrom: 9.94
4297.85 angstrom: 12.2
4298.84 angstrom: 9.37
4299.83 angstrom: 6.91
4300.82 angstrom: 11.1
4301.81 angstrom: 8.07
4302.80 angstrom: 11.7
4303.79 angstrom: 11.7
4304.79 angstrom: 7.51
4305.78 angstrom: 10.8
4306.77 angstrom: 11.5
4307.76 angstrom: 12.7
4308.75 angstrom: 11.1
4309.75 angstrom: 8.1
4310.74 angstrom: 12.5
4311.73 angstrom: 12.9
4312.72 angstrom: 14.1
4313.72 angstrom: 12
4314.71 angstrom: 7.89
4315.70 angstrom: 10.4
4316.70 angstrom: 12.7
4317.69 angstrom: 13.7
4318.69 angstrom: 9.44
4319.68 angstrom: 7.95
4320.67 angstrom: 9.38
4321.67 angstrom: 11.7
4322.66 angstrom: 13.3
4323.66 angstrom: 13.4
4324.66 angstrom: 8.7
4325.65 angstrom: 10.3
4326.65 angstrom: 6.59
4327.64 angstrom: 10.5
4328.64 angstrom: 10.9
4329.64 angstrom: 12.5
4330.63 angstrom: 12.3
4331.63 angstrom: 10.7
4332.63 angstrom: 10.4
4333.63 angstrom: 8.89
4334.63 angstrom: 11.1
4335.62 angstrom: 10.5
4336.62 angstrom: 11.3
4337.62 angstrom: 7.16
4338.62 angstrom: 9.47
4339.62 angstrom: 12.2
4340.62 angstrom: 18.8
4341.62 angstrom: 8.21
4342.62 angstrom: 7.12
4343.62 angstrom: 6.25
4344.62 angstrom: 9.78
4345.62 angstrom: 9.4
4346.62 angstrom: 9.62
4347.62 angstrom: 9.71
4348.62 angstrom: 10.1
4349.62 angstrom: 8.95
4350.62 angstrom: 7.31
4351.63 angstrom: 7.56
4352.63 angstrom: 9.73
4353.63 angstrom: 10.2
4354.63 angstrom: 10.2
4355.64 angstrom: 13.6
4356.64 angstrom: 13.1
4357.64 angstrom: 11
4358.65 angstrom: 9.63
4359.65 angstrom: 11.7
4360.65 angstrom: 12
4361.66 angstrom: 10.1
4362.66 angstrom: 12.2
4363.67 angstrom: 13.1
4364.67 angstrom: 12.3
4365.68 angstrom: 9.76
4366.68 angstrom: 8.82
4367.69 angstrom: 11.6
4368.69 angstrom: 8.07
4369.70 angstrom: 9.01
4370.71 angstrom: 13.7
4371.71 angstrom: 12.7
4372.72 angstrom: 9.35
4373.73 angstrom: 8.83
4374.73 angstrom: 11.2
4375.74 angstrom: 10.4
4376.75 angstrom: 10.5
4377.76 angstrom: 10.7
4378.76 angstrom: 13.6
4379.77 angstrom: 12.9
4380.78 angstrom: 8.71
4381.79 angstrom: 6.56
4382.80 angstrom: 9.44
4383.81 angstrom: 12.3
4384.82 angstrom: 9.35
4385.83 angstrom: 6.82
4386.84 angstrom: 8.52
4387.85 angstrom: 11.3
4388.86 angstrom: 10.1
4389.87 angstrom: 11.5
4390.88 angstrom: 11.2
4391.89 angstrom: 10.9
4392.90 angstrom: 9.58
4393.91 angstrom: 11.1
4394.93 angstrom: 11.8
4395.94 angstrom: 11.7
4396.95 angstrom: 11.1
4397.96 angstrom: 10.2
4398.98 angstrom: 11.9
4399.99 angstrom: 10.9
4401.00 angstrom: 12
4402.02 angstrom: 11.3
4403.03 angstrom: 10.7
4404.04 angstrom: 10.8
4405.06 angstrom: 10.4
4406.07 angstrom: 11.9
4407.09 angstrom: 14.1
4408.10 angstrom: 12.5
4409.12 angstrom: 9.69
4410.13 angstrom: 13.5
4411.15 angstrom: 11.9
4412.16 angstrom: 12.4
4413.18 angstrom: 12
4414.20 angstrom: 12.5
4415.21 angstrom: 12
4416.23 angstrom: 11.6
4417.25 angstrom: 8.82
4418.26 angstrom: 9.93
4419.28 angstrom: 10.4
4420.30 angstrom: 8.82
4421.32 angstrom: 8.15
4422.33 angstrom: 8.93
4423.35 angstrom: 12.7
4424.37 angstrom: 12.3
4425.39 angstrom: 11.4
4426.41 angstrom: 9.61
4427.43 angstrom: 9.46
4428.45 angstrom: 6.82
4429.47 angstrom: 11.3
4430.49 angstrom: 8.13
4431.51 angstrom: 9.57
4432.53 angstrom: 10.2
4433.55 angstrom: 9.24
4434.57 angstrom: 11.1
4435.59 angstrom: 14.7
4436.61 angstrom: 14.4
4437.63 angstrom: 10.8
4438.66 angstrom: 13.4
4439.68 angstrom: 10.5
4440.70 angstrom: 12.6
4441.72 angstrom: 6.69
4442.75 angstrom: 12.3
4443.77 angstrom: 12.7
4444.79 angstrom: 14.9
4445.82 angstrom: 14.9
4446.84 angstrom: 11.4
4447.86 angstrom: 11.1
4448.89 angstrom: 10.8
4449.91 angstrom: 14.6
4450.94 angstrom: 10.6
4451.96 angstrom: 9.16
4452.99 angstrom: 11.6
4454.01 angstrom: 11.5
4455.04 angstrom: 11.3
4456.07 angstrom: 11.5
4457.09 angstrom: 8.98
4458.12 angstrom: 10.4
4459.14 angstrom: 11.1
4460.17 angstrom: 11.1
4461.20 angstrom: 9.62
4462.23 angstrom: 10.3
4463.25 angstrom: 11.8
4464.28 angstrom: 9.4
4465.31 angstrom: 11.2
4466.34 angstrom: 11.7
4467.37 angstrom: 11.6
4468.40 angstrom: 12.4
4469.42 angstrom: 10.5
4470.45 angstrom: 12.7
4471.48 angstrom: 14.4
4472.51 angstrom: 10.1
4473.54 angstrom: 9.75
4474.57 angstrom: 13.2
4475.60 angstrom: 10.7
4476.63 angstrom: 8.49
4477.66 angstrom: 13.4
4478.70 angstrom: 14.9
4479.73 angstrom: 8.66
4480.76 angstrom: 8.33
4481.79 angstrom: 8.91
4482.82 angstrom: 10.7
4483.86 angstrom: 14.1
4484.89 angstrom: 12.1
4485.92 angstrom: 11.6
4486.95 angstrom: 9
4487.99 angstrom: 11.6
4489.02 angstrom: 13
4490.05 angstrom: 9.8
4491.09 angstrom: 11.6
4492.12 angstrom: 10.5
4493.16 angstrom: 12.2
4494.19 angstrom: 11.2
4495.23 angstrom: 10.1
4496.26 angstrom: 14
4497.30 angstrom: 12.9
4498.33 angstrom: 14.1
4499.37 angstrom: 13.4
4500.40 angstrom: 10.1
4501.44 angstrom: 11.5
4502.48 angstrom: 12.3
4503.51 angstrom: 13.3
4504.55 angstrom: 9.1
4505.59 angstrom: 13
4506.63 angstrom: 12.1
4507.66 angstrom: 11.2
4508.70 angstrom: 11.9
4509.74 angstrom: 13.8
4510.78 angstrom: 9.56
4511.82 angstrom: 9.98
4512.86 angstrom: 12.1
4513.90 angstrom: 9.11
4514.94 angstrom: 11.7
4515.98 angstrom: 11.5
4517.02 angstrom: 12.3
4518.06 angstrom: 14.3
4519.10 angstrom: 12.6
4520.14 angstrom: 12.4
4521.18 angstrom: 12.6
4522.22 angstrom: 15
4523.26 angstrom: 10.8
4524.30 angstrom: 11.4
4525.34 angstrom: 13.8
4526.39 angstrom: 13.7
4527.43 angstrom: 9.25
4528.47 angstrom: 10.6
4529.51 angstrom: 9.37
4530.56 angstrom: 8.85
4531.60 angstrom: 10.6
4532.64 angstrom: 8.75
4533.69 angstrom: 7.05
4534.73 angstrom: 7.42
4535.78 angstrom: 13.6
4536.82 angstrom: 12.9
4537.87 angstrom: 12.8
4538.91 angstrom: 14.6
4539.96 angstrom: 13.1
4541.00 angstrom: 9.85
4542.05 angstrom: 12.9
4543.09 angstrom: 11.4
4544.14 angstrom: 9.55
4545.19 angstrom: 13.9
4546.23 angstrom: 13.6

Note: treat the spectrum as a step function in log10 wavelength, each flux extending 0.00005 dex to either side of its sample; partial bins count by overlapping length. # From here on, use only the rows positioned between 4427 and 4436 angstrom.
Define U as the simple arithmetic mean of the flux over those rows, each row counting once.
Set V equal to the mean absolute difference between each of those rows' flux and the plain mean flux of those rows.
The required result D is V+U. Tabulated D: 11.6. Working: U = 10.1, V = 1.57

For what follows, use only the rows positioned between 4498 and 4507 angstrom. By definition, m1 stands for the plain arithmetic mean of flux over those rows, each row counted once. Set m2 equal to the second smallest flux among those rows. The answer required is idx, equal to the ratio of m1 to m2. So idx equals 1.198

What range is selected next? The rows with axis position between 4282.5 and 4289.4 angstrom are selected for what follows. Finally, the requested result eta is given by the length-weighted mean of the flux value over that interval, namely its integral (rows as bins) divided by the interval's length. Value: 11.0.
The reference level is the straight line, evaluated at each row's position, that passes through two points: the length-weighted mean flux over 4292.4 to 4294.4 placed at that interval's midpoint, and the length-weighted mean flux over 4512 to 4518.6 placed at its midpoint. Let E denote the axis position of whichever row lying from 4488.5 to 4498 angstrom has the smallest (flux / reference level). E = 4490.05 angstrom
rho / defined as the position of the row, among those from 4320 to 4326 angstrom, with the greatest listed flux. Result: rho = 4323.66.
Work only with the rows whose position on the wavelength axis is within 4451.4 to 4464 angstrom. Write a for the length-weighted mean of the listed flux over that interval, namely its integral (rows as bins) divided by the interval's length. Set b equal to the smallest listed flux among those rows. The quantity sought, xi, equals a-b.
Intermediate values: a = 10.7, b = 8.98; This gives 1.7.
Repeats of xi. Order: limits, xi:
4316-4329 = 4.1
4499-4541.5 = 4.5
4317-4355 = 3.9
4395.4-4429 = 4.2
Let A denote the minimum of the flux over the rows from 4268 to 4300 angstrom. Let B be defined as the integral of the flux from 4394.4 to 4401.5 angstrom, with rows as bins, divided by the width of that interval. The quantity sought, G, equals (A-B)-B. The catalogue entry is -16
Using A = 6.91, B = 11.4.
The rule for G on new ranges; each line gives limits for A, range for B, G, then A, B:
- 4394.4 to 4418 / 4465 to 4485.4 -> -14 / 8.82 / 11.4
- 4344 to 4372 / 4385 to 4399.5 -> -14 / 7.31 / 10.5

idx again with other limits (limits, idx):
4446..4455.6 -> 1.070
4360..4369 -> 1.234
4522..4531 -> 1.234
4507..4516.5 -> 1.172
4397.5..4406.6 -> 1.069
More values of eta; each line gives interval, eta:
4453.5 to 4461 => 10.8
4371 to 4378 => 10.6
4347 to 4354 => 9.1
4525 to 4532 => 10.8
